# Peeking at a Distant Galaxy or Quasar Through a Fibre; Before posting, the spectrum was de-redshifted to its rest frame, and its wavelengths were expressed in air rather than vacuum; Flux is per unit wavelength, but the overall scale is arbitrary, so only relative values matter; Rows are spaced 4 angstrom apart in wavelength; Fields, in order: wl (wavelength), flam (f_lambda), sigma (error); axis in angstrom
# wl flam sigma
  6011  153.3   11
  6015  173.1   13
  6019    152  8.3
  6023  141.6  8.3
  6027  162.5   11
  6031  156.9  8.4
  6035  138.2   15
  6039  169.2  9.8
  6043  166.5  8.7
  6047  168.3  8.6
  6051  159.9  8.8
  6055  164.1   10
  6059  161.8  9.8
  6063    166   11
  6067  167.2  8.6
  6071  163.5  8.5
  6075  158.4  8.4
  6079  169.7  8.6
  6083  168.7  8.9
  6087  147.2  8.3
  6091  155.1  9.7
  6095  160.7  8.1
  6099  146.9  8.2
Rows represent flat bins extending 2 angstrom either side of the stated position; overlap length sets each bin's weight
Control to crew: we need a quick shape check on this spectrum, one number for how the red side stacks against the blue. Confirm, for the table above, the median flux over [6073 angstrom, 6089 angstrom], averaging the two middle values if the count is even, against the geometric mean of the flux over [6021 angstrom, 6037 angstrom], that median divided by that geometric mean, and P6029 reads 1.09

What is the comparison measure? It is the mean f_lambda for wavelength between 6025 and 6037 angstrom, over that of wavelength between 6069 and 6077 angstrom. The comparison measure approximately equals 0.95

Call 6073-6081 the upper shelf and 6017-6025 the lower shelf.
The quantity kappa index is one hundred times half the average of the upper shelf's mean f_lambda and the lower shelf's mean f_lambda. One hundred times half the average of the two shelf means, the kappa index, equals 7771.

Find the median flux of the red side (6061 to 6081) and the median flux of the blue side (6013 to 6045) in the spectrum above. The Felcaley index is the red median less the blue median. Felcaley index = 6.3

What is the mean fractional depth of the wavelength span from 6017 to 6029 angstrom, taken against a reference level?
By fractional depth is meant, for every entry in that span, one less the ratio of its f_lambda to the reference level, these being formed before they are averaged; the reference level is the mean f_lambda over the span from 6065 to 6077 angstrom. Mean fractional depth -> 0.067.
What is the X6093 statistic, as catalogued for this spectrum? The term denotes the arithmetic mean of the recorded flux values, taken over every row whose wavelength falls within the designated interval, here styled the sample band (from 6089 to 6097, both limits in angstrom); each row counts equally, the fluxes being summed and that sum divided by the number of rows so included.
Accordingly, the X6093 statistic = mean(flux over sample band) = 158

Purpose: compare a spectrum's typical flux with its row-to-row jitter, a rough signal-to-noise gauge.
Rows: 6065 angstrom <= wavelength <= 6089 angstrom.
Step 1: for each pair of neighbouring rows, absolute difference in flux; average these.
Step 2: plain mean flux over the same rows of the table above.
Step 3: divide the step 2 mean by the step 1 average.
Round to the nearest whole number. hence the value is 19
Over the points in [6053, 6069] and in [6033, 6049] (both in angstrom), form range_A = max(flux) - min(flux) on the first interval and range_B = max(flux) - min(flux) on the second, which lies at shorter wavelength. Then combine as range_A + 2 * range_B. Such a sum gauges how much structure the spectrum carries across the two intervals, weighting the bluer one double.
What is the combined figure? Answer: 67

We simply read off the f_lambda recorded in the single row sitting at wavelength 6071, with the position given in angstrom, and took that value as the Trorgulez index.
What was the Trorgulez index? 163.5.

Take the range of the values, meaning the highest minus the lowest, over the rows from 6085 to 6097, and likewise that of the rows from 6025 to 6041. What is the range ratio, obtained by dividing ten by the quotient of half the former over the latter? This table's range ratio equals 46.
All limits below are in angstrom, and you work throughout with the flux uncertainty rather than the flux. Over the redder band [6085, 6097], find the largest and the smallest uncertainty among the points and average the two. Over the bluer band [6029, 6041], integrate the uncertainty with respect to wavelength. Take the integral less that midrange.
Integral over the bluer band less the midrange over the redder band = 124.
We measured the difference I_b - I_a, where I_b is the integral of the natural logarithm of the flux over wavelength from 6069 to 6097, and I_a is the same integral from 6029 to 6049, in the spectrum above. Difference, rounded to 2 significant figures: 41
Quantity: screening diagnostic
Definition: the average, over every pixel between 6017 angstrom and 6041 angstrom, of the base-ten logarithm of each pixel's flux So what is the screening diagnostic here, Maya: 2.18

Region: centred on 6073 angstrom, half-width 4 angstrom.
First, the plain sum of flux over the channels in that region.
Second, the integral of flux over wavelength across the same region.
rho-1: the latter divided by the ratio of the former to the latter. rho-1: 5150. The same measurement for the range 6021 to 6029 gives 4866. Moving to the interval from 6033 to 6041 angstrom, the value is 4918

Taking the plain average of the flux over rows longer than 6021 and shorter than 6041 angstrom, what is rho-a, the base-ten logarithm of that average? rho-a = 2.19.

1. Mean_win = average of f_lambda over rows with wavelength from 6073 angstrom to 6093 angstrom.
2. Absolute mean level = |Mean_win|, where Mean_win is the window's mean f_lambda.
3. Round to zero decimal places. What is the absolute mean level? 160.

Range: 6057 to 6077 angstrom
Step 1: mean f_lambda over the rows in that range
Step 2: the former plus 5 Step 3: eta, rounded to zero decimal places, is 168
